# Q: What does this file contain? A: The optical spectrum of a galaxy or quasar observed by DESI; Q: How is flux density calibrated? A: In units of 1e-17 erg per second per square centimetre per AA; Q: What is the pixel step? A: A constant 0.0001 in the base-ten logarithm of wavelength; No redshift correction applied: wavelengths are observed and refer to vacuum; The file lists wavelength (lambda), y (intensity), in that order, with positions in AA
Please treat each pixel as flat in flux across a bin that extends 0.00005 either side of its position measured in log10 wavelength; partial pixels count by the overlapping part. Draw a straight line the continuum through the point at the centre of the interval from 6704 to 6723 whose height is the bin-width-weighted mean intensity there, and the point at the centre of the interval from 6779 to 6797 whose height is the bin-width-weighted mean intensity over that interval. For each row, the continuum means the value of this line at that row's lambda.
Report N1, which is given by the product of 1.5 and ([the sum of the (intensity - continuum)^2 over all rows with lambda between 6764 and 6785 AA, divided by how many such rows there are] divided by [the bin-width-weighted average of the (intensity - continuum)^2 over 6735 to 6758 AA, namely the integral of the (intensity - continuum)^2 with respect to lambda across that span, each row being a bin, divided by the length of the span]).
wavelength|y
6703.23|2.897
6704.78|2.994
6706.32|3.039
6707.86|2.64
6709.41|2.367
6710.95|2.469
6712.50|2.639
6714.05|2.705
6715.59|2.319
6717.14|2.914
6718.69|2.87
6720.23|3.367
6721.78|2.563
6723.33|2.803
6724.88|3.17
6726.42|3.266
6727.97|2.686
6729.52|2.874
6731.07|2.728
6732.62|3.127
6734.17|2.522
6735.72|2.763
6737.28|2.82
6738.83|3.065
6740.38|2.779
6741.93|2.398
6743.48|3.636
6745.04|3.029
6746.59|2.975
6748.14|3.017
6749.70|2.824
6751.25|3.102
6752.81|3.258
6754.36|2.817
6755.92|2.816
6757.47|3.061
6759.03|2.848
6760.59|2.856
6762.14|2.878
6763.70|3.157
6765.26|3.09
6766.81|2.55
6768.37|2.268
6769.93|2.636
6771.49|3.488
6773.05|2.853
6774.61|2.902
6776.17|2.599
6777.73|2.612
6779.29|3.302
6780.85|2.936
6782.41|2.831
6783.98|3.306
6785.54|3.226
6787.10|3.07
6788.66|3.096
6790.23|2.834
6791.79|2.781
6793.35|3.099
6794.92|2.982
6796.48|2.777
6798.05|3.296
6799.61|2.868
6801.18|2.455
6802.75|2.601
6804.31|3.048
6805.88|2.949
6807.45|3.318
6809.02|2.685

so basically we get 2.2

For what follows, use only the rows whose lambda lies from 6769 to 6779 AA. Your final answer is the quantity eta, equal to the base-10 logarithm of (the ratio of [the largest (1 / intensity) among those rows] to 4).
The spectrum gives -1.017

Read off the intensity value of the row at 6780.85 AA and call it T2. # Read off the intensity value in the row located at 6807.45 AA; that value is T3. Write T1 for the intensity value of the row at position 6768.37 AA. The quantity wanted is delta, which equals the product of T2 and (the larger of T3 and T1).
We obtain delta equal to 9.7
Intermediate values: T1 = 2.268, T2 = 2.936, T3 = 3.318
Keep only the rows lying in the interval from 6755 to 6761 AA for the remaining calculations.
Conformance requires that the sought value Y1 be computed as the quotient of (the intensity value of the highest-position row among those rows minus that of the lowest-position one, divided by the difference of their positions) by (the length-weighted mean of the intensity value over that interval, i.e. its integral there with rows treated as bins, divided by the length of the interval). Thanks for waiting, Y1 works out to 0.003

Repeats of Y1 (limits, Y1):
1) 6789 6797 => -0.003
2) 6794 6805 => 0.002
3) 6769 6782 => 0.009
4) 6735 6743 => -0.021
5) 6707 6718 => 0.011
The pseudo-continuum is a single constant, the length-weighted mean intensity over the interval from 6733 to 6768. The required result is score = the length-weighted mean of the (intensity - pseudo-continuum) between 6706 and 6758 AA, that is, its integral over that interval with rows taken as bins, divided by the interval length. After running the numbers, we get -0.05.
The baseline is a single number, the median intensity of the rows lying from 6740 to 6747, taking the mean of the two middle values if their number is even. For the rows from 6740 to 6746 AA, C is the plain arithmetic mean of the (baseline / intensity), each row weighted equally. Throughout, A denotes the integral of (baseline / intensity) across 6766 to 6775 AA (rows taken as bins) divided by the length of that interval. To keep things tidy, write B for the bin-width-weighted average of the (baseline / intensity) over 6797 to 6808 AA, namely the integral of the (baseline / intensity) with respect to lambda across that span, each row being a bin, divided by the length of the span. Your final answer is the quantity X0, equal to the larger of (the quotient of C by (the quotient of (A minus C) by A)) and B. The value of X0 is 18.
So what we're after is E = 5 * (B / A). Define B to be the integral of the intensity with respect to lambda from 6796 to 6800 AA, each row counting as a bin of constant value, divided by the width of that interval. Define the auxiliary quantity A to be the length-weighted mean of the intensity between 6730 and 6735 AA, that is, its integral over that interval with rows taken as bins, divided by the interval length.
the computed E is 5.4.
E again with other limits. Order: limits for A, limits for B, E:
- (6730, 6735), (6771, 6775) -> 5.5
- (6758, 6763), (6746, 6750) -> 5.1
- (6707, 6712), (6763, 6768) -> 5.7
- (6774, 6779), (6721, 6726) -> 5.2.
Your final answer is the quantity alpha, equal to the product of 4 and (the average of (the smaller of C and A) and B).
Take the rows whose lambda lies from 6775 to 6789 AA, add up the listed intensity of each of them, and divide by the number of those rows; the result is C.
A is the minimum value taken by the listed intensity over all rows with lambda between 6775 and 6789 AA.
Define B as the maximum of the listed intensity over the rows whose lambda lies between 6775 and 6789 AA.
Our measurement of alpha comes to 11.8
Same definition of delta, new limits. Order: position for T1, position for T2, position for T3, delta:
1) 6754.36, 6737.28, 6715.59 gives 7.9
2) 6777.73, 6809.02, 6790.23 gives 7.6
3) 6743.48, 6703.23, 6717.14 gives 10.5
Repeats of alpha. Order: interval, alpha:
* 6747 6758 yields 12.1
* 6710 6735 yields 11.4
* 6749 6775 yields 11.5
